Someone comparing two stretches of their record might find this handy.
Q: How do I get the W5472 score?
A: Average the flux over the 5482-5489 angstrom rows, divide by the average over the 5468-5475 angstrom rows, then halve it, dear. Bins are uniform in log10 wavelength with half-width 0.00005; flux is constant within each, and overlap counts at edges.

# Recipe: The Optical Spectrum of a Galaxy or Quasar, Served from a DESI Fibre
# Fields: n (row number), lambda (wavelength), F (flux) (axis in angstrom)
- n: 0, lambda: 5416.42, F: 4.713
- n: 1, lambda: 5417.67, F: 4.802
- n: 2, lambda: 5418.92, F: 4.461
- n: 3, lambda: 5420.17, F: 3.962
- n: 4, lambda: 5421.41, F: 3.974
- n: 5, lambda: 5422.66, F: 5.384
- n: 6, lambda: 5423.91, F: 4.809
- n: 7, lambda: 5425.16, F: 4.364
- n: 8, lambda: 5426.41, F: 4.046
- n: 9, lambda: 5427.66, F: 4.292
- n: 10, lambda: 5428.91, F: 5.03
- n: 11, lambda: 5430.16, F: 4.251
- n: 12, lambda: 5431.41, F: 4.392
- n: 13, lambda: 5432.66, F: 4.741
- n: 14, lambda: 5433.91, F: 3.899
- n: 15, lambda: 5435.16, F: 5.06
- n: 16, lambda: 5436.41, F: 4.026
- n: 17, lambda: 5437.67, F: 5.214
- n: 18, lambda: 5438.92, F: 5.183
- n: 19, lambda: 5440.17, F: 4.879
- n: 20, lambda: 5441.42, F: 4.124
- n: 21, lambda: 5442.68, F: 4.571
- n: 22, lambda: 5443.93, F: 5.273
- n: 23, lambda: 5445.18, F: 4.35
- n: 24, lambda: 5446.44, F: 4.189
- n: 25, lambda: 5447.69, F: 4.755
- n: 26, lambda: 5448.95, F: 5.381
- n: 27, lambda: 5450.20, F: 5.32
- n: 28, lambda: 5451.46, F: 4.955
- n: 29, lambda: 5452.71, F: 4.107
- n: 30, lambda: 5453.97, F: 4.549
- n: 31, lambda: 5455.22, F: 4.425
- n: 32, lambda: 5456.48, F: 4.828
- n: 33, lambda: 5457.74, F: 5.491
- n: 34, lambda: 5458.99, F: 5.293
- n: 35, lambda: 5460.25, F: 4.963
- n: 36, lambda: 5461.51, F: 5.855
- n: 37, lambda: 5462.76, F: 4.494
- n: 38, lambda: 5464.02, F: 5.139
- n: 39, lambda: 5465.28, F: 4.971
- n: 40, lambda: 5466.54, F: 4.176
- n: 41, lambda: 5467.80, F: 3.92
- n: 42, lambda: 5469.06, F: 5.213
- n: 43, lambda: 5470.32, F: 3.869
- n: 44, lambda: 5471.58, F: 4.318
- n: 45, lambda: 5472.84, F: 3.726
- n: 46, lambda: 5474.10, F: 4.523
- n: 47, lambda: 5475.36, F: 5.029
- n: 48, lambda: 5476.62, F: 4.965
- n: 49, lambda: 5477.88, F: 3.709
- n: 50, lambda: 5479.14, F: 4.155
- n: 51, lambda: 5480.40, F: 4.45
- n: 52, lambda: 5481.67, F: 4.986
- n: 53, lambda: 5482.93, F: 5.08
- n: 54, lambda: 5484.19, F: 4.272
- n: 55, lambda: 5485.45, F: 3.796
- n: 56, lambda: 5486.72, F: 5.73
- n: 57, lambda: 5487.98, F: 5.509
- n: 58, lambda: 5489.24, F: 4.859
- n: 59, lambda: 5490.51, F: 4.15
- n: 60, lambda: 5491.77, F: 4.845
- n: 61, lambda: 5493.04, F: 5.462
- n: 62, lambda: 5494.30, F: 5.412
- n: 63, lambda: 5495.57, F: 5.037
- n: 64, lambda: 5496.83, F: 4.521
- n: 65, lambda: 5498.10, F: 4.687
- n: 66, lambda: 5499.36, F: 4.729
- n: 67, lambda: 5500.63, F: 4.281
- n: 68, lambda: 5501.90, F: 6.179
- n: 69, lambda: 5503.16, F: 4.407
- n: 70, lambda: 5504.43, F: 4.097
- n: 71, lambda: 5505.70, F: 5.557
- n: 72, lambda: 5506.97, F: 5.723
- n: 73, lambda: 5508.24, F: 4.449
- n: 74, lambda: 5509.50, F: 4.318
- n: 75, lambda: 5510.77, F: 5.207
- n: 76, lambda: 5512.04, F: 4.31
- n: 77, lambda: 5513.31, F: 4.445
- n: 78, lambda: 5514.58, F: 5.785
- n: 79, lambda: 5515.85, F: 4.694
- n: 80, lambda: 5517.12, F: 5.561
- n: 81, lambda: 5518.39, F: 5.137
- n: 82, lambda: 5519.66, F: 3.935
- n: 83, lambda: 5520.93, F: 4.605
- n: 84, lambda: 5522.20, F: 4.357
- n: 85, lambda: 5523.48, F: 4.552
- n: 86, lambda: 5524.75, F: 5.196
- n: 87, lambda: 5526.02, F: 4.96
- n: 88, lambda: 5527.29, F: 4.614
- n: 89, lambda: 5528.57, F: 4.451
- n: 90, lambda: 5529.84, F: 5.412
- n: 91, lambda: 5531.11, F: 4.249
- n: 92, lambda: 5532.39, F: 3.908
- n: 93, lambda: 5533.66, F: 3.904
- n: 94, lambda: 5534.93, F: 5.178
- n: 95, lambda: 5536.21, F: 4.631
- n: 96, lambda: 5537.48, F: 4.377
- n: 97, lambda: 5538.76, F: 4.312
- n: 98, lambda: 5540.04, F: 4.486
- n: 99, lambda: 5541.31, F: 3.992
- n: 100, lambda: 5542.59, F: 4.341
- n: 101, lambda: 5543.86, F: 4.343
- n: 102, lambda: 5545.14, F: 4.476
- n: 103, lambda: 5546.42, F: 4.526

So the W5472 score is 0.56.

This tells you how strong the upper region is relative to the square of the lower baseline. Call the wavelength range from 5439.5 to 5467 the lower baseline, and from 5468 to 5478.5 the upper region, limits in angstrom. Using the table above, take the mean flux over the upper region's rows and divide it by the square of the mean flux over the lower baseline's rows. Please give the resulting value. 0.19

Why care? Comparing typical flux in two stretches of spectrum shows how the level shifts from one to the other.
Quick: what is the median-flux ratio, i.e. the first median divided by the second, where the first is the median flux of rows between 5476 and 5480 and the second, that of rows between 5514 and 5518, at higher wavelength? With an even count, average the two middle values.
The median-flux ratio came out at 0.75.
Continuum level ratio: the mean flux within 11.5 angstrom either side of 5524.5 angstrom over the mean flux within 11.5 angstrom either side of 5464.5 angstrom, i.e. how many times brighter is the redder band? 1.00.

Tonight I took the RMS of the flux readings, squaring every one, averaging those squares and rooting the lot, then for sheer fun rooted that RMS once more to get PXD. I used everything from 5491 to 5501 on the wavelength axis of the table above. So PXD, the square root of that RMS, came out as 2.21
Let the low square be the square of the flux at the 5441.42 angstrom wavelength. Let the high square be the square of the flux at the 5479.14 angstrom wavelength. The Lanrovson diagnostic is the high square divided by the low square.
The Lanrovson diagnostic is 1.02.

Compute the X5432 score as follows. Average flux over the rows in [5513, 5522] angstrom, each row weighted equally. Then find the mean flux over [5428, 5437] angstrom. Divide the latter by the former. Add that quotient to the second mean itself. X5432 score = 5.4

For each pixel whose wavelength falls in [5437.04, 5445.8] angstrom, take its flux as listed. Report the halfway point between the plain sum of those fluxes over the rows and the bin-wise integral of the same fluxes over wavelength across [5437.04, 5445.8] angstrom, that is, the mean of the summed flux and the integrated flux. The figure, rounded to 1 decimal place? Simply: 37.8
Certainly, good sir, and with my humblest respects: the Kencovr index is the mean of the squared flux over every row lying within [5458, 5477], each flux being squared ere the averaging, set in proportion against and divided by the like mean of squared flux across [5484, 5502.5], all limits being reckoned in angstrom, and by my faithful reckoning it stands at 0.92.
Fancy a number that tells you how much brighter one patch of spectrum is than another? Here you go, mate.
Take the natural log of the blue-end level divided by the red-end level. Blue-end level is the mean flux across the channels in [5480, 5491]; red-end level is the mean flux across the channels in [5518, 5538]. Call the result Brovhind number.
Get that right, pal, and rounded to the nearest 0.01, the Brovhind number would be 0.04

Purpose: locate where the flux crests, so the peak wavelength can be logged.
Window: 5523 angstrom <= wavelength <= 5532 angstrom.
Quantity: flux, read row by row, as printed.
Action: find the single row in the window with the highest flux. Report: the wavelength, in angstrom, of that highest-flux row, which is 5529.84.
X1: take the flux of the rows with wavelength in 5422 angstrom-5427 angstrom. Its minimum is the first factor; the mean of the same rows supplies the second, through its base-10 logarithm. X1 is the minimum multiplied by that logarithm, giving 2.70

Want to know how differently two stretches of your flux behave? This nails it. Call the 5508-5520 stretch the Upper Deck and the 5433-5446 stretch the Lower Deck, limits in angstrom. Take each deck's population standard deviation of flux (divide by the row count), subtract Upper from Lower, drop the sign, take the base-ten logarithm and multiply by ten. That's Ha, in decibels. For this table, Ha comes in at -11.5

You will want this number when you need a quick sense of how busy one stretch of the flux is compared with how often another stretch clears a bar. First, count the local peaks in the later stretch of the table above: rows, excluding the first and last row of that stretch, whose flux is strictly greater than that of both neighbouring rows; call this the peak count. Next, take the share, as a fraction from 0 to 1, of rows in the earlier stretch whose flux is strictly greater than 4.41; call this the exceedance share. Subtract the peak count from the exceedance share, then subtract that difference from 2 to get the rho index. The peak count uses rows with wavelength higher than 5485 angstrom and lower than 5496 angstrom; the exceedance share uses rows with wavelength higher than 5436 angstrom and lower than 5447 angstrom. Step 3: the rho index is 3.44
